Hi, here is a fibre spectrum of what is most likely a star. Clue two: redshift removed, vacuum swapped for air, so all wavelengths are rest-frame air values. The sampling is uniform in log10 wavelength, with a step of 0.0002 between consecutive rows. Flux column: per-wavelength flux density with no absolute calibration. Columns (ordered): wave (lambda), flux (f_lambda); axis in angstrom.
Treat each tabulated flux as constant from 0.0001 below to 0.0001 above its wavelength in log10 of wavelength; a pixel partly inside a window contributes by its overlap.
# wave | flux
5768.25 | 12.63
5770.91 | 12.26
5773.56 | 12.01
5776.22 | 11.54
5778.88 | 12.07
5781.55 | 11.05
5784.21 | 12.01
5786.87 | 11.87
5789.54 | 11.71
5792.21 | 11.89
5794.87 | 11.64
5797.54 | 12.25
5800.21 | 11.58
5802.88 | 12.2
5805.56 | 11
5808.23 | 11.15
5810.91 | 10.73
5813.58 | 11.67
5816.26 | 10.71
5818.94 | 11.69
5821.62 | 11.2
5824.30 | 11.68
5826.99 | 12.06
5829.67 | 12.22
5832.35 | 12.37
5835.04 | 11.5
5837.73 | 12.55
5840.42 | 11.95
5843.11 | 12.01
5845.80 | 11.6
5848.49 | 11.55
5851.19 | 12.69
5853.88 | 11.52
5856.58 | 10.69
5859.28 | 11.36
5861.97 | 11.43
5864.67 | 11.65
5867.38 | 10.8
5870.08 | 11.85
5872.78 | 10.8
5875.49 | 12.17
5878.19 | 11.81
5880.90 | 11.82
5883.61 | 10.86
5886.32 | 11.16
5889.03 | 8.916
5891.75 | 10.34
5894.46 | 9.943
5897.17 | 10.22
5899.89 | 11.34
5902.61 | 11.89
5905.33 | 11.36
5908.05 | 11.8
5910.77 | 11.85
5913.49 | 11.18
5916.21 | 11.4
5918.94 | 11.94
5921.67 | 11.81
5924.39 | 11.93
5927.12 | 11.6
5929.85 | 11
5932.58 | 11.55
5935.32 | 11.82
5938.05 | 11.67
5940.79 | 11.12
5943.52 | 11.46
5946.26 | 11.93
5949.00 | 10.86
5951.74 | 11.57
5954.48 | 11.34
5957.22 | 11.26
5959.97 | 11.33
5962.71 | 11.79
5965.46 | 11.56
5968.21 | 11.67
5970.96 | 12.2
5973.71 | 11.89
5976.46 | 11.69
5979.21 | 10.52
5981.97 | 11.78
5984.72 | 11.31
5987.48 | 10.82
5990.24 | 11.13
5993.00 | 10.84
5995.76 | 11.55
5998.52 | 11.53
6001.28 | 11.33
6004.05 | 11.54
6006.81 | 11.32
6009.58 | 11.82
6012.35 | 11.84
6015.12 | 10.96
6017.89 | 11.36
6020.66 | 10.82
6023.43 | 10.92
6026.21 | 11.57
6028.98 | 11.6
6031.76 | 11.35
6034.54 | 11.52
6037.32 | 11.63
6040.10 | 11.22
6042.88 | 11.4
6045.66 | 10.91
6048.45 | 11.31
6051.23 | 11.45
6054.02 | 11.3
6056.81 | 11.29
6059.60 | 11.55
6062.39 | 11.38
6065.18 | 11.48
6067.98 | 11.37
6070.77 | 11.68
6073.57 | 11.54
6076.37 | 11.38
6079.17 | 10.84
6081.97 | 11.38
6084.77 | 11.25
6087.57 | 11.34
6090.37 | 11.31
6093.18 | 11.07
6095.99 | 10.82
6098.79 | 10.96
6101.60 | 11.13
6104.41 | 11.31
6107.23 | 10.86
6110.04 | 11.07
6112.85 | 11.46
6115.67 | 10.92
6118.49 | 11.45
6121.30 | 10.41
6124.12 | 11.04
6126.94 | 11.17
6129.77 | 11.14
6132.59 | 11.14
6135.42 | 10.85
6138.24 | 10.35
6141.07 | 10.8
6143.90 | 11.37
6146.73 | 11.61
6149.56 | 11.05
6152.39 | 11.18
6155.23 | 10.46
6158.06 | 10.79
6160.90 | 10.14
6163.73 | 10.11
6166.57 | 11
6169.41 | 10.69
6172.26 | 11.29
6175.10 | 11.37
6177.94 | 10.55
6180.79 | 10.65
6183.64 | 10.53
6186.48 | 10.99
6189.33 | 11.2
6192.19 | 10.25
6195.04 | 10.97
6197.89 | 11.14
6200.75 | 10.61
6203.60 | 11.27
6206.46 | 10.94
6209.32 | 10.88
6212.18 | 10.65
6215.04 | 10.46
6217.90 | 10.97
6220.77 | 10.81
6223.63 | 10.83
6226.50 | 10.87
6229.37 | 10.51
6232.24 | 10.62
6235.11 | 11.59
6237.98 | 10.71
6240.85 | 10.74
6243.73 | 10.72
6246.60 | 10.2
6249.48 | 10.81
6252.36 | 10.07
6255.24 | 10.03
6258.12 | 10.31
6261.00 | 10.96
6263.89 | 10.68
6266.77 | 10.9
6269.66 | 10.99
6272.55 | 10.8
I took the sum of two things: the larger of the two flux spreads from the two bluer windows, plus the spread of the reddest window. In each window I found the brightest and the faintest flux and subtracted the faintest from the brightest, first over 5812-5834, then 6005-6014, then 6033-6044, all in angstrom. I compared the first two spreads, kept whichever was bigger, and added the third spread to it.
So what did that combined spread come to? 2.07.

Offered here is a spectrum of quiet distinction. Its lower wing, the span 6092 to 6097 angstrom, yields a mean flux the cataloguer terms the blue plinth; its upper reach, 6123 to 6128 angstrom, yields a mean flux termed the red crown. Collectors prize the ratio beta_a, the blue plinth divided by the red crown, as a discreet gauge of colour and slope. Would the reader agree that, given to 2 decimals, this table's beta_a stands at 0.99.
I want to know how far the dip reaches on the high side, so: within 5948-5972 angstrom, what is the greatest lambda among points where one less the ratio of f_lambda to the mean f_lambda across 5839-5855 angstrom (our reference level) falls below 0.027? 5970.96 angstrom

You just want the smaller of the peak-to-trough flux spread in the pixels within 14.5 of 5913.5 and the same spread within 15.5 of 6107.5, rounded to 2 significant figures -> 0.76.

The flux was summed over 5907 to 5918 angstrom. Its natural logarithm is 3.83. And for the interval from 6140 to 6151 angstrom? 3.80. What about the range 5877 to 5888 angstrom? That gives 3.82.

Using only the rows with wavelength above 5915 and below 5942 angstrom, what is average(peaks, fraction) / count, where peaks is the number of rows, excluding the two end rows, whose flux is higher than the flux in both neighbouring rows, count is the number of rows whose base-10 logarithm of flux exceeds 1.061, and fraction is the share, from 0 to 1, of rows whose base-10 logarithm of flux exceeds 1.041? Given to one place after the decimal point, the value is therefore 0.3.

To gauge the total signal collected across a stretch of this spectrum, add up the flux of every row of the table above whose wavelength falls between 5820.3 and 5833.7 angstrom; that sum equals 59.5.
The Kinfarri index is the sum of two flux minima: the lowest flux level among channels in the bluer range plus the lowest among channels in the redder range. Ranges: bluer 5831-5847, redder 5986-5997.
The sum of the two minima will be 22.3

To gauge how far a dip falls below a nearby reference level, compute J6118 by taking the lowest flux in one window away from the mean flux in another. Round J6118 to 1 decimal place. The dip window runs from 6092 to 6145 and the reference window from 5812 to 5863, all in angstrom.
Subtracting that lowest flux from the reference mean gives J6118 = 1.4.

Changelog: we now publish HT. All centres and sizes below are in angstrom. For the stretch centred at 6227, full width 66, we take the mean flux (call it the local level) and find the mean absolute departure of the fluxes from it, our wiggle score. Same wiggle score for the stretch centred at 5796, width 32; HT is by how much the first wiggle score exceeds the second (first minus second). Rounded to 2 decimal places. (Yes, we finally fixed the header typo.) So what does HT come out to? -0.14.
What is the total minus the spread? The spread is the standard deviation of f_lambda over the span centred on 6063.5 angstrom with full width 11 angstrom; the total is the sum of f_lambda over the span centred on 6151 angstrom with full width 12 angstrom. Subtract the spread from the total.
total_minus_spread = 44.2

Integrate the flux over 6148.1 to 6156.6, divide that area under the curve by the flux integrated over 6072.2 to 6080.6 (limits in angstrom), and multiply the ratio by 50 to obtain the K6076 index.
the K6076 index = 49.0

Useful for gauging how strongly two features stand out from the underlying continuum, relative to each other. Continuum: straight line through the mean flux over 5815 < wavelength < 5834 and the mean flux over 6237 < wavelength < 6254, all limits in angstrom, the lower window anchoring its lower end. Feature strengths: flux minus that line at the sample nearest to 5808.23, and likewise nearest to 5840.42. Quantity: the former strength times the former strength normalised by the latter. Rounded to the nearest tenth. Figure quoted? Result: 1.2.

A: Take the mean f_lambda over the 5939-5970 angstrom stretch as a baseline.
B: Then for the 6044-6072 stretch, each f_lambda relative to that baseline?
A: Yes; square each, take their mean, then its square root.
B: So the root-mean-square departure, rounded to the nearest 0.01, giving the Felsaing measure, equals 0.21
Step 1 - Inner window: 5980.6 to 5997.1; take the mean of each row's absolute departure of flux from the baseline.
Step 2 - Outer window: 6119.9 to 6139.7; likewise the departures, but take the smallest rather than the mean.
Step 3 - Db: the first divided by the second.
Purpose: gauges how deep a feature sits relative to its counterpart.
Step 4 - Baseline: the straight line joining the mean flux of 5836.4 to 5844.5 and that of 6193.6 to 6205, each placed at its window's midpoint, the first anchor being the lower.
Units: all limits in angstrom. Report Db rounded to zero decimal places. 7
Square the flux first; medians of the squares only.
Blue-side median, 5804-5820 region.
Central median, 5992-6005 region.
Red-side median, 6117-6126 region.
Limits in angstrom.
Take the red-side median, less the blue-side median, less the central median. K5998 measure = -134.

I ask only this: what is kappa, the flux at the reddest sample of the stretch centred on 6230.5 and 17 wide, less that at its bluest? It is -0.12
